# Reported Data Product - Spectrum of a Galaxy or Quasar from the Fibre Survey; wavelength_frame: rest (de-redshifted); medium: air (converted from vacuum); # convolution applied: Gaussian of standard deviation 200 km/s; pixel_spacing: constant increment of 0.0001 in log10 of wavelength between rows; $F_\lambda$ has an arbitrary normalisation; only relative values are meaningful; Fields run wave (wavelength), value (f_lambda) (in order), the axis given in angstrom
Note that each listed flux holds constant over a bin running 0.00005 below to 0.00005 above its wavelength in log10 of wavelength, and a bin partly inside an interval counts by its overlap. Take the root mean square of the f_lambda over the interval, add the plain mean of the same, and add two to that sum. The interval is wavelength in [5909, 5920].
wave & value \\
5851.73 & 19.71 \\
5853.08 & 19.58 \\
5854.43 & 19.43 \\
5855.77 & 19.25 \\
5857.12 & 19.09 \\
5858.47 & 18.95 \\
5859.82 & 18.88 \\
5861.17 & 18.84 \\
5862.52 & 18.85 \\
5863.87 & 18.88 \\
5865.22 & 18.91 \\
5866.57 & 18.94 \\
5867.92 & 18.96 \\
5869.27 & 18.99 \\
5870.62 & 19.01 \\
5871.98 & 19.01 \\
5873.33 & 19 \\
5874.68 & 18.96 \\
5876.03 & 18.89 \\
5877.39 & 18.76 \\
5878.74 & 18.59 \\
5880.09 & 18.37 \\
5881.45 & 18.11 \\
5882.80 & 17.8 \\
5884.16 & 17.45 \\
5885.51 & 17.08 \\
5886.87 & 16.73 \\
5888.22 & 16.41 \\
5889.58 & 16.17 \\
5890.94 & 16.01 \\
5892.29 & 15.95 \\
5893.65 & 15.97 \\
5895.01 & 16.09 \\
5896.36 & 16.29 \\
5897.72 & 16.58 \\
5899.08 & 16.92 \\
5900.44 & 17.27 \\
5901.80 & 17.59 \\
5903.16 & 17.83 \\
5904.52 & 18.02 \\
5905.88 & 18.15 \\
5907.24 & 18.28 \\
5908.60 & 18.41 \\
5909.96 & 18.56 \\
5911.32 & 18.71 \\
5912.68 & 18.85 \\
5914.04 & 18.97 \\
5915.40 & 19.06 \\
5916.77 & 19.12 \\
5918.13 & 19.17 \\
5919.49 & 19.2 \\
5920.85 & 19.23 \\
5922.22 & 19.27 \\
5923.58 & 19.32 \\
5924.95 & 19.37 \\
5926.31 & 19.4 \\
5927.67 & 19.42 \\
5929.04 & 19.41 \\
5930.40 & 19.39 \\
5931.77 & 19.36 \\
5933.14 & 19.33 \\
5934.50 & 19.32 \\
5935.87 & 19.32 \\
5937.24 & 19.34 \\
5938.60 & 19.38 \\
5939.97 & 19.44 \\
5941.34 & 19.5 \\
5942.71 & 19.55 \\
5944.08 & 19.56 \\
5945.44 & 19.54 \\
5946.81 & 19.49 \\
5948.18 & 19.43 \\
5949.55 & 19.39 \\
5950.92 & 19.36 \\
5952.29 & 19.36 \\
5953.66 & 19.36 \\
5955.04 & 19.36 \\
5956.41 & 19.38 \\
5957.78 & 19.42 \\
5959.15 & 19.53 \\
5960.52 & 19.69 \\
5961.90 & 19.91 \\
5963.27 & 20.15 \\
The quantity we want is 39.9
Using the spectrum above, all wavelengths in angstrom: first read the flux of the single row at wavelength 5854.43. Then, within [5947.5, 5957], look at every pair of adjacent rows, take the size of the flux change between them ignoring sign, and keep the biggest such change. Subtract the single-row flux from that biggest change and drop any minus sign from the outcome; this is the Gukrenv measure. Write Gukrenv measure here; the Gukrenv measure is 19.4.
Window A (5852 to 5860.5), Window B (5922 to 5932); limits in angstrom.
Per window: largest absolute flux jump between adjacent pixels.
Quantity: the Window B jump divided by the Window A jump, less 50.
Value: -49.72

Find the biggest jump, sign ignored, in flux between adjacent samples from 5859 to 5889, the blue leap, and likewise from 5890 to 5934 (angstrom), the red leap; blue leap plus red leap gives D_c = 0.72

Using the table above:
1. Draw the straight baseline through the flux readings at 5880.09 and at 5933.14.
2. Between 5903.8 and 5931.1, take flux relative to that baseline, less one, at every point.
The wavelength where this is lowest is 5904.52 angstrom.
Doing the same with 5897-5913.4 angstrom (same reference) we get 5897.72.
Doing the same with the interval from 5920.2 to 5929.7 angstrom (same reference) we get 5920.85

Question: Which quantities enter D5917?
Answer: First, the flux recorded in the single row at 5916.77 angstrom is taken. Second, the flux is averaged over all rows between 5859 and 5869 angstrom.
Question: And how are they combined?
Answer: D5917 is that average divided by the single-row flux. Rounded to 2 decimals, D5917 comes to 0.99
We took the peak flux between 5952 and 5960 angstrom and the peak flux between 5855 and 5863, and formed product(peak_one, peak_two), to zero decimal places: 376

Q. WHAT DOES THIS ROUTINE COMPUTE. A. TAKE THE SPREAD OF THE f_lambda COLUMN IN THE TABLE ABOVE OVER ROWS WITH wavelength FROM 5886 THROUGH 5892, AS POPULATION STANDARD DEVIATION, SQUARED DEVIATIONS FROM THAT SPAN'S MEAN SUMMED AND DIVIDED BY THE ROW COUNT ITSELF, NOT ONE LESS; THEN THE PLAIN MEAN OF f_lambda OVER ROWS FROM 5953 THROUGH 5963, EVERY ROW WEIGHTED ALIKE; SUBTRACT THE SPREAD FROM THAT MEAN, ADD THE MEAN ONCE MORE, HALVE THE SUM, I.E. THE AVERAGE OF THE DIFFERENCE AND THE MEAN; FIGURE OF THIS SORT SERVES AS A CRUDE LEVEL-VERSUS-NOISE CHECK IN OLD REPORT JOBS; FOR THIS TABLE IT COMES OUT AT 19.4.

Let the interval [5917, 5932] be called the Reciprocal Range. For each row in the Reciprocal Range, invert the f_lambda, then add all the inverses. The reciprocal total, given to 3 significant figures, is 0.569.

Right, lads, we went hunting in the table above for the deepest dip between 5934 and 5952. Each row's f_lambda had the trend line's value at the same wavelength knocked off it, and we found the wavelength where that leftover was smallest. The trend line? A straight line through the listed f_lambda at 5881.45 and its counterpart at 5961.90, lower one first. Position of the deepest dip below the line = 5950.92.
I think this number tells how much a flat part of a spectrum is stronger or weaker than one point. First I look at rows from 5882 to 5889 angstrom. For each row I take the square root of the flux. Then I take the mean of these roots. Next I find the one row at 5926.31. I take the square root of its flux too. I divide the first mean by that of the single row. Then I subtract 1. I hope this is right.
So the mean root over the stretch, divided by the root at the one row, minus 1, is -0.06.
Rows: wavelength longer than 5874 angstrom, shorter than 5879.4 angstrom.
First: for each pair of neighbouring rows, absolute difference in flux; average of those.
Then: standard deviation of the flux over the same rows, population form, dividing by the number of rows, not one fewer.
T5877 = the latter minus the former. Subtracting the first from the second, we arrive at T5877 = 0.018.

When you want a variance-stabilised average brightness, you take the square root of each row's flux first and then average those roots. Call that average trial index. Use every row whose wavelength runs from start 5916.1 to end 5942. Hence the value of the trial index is 4.40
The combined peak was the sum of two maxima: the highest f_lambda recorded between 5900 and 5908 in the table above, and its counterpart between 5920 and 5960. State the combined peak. 37.8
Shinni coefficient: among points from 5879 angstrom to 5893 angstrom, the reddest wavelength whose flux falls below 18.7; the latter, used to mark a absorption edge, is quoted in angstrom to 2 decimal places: 5892.29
